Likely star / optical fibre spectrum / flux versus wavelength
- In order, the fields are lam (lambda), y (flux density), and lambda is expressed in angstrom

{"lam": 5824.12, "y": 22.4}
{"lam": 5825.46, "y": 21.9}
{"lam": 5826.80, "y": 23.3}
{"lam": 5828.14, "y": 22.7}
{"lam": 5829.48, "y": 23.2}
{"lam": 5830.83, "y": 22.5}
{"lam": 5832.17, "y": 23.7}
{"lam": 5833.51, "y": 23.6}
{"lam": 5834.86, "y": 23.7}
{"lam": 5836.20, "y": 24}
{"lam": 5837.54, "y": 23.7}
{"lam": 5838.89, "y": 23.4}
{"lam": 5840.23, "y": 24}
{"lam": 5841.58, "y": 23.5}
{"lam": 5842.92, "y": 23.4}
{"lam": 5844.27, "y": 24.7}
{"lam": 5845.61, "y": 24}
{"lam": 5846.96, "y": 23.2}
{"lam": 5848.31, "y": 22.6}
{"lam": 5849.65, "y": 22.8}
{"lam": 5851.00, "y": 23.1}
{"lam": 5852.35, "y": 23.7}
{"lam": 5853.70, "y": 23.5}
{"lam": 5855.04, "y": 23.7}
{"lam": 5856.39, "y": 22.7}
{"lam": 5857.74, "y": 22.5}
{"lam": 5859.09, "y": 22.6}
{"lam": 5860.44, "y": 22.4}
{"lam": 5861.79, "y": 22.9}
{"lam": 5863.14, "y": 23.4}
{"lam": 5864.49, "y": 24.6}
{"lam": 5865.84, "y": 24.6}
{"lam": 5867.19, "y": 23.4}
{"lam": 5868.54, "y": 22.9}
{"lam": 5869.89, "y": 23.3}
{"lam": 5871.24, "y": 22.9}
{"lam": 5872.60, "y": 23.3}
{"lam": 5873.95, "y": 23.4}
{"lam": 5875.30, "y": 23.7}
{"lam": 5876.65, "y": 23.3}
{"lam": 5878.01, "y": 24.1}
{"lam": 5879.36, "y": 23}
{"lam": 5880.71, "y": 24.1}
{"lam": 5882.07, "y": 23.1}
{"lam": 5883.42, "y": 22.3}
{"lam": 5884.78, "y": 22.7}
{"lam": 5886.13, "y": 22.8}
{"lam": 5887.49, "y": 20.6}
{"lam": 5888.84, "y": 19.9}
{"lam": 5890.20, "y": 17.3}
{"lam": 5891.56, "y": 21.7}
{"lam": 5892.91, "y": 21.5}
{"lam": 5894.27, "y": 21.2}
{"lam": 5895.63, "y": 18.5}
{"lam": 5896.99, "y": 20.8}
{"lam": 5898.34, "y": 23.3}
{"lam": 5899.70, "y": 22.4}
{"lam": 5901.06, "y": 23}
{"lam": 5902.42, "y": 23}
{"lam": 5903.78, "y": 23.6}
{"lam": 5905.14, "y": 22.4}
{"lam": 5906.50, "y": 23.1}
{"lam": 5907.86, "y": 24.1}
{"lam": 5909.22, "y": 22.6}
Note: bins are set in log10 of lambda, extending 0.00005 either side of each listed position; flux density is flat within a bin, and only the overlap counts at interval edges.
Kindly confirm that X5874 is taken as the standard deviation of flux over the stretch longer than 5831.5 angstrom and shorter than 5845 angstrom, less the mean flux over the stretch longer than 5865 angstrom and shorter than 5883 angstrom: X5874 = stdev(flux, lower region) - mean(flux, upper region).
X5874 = -23.1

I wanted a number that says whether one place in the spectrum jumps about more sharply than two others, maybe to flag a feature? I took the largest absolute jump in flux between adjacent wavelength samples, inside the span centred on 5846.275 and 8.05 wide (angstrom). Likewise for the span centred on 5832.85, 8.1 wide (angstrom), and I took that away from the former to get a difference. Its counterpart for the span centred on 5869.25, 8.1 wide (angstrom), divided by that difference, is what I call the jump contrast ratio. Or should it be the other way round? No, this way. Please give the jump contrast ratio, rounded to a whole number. 12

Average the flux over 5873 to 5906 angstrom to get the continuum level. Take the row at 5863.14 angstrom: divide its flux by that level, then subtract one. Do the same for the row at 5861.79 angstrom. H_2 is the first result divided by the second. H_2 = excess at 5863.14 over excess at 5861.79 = 1.7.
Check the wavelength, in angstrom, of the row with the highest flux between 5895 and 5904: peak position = 5903.78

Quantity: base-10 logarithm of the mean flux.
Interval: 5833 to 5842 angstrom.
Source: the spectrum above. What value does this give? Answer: 1.375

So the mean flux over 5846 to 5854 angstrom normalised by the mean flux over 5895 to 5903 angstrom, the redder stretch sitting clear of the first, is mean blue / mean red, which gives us 1.06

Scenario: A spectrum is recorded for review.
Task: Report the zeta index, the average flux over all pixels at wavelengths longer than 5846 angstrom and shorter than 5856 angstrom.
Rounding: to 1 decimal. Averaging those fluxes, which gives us 23.2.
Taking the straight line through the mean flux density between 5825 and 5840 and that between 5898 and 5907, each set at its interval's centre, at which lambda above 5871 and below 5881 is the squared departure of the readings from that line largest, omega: 5880.71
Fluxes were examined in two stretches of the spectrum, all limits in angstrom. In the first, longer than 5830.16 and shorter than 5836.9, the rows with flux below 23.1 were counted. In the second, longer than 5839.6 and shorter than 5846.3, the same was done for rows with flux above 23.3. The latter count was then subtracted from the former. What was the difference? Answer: -4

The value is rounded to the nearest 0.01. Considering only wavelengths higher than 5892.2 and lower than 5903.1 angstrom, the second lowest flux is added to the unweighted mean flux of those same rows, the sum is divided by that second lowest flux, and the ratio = 2.04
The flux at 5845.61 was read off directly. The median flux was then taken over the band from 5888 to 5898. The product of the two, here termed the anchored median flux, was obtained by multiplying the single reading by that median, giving 499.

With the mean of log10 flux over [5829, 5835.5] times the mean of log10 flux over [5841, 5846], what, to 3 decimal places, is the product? 1.886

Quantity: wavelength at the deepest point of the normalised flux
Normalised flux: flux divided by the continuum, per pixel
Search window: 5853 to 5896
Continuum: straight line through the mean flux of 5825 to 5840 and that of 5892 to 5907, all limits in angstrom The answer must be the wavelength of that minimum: 5890.20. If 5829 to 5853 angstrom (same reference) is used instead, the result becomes 5830.83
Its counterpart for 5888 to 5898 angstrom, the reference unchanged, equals 5890.20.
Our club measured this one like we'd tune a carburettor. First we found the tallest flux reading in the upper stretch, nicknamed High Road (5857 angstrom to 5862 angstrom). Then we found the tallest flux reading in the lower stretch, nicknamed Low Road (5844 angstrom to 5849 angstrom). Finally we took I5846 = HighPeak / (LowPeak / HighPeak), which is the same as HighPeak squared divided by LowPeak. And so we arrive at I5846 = 21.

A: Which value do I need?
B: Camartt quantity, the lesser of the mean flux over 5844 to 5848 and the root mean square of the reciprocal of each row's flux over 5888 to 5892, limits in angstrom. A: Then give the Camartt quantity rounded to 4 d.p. 0.0516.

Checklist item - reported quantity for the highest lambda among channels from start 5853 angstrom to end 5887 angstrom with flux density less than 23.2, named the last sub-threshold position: 5886.13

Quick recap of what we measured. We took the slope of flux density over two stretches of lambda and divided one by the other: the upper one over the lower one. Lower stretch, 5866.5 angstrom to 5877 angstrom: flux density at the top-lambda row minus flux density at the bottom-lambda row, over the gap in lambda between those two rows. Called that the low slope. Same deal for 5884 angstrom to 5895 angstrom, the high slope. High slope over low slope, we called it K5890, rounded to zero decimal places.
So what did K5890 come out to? 15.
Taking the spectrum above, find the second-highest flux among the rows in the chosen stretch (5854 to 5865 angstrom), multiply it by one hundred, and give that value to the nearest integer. 2370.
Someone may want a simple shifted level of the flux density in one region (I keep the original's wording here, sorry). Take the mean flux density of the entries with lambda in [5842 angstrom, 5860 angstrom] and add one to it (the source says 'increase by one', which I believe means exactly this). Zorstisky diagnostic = 24.3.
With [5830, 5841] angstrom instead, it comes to 24.6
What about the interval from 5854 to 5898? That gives 23.5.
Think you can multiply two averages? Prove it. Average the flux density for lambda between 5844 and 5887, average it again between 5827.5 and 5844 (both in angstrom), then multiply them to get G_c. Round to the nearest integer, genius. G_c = 546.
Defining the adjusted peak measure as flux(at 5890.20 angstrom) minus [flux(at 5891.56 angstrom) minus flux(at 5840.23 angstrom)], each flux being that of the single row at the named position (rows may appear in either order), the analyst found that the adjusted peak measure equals 20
